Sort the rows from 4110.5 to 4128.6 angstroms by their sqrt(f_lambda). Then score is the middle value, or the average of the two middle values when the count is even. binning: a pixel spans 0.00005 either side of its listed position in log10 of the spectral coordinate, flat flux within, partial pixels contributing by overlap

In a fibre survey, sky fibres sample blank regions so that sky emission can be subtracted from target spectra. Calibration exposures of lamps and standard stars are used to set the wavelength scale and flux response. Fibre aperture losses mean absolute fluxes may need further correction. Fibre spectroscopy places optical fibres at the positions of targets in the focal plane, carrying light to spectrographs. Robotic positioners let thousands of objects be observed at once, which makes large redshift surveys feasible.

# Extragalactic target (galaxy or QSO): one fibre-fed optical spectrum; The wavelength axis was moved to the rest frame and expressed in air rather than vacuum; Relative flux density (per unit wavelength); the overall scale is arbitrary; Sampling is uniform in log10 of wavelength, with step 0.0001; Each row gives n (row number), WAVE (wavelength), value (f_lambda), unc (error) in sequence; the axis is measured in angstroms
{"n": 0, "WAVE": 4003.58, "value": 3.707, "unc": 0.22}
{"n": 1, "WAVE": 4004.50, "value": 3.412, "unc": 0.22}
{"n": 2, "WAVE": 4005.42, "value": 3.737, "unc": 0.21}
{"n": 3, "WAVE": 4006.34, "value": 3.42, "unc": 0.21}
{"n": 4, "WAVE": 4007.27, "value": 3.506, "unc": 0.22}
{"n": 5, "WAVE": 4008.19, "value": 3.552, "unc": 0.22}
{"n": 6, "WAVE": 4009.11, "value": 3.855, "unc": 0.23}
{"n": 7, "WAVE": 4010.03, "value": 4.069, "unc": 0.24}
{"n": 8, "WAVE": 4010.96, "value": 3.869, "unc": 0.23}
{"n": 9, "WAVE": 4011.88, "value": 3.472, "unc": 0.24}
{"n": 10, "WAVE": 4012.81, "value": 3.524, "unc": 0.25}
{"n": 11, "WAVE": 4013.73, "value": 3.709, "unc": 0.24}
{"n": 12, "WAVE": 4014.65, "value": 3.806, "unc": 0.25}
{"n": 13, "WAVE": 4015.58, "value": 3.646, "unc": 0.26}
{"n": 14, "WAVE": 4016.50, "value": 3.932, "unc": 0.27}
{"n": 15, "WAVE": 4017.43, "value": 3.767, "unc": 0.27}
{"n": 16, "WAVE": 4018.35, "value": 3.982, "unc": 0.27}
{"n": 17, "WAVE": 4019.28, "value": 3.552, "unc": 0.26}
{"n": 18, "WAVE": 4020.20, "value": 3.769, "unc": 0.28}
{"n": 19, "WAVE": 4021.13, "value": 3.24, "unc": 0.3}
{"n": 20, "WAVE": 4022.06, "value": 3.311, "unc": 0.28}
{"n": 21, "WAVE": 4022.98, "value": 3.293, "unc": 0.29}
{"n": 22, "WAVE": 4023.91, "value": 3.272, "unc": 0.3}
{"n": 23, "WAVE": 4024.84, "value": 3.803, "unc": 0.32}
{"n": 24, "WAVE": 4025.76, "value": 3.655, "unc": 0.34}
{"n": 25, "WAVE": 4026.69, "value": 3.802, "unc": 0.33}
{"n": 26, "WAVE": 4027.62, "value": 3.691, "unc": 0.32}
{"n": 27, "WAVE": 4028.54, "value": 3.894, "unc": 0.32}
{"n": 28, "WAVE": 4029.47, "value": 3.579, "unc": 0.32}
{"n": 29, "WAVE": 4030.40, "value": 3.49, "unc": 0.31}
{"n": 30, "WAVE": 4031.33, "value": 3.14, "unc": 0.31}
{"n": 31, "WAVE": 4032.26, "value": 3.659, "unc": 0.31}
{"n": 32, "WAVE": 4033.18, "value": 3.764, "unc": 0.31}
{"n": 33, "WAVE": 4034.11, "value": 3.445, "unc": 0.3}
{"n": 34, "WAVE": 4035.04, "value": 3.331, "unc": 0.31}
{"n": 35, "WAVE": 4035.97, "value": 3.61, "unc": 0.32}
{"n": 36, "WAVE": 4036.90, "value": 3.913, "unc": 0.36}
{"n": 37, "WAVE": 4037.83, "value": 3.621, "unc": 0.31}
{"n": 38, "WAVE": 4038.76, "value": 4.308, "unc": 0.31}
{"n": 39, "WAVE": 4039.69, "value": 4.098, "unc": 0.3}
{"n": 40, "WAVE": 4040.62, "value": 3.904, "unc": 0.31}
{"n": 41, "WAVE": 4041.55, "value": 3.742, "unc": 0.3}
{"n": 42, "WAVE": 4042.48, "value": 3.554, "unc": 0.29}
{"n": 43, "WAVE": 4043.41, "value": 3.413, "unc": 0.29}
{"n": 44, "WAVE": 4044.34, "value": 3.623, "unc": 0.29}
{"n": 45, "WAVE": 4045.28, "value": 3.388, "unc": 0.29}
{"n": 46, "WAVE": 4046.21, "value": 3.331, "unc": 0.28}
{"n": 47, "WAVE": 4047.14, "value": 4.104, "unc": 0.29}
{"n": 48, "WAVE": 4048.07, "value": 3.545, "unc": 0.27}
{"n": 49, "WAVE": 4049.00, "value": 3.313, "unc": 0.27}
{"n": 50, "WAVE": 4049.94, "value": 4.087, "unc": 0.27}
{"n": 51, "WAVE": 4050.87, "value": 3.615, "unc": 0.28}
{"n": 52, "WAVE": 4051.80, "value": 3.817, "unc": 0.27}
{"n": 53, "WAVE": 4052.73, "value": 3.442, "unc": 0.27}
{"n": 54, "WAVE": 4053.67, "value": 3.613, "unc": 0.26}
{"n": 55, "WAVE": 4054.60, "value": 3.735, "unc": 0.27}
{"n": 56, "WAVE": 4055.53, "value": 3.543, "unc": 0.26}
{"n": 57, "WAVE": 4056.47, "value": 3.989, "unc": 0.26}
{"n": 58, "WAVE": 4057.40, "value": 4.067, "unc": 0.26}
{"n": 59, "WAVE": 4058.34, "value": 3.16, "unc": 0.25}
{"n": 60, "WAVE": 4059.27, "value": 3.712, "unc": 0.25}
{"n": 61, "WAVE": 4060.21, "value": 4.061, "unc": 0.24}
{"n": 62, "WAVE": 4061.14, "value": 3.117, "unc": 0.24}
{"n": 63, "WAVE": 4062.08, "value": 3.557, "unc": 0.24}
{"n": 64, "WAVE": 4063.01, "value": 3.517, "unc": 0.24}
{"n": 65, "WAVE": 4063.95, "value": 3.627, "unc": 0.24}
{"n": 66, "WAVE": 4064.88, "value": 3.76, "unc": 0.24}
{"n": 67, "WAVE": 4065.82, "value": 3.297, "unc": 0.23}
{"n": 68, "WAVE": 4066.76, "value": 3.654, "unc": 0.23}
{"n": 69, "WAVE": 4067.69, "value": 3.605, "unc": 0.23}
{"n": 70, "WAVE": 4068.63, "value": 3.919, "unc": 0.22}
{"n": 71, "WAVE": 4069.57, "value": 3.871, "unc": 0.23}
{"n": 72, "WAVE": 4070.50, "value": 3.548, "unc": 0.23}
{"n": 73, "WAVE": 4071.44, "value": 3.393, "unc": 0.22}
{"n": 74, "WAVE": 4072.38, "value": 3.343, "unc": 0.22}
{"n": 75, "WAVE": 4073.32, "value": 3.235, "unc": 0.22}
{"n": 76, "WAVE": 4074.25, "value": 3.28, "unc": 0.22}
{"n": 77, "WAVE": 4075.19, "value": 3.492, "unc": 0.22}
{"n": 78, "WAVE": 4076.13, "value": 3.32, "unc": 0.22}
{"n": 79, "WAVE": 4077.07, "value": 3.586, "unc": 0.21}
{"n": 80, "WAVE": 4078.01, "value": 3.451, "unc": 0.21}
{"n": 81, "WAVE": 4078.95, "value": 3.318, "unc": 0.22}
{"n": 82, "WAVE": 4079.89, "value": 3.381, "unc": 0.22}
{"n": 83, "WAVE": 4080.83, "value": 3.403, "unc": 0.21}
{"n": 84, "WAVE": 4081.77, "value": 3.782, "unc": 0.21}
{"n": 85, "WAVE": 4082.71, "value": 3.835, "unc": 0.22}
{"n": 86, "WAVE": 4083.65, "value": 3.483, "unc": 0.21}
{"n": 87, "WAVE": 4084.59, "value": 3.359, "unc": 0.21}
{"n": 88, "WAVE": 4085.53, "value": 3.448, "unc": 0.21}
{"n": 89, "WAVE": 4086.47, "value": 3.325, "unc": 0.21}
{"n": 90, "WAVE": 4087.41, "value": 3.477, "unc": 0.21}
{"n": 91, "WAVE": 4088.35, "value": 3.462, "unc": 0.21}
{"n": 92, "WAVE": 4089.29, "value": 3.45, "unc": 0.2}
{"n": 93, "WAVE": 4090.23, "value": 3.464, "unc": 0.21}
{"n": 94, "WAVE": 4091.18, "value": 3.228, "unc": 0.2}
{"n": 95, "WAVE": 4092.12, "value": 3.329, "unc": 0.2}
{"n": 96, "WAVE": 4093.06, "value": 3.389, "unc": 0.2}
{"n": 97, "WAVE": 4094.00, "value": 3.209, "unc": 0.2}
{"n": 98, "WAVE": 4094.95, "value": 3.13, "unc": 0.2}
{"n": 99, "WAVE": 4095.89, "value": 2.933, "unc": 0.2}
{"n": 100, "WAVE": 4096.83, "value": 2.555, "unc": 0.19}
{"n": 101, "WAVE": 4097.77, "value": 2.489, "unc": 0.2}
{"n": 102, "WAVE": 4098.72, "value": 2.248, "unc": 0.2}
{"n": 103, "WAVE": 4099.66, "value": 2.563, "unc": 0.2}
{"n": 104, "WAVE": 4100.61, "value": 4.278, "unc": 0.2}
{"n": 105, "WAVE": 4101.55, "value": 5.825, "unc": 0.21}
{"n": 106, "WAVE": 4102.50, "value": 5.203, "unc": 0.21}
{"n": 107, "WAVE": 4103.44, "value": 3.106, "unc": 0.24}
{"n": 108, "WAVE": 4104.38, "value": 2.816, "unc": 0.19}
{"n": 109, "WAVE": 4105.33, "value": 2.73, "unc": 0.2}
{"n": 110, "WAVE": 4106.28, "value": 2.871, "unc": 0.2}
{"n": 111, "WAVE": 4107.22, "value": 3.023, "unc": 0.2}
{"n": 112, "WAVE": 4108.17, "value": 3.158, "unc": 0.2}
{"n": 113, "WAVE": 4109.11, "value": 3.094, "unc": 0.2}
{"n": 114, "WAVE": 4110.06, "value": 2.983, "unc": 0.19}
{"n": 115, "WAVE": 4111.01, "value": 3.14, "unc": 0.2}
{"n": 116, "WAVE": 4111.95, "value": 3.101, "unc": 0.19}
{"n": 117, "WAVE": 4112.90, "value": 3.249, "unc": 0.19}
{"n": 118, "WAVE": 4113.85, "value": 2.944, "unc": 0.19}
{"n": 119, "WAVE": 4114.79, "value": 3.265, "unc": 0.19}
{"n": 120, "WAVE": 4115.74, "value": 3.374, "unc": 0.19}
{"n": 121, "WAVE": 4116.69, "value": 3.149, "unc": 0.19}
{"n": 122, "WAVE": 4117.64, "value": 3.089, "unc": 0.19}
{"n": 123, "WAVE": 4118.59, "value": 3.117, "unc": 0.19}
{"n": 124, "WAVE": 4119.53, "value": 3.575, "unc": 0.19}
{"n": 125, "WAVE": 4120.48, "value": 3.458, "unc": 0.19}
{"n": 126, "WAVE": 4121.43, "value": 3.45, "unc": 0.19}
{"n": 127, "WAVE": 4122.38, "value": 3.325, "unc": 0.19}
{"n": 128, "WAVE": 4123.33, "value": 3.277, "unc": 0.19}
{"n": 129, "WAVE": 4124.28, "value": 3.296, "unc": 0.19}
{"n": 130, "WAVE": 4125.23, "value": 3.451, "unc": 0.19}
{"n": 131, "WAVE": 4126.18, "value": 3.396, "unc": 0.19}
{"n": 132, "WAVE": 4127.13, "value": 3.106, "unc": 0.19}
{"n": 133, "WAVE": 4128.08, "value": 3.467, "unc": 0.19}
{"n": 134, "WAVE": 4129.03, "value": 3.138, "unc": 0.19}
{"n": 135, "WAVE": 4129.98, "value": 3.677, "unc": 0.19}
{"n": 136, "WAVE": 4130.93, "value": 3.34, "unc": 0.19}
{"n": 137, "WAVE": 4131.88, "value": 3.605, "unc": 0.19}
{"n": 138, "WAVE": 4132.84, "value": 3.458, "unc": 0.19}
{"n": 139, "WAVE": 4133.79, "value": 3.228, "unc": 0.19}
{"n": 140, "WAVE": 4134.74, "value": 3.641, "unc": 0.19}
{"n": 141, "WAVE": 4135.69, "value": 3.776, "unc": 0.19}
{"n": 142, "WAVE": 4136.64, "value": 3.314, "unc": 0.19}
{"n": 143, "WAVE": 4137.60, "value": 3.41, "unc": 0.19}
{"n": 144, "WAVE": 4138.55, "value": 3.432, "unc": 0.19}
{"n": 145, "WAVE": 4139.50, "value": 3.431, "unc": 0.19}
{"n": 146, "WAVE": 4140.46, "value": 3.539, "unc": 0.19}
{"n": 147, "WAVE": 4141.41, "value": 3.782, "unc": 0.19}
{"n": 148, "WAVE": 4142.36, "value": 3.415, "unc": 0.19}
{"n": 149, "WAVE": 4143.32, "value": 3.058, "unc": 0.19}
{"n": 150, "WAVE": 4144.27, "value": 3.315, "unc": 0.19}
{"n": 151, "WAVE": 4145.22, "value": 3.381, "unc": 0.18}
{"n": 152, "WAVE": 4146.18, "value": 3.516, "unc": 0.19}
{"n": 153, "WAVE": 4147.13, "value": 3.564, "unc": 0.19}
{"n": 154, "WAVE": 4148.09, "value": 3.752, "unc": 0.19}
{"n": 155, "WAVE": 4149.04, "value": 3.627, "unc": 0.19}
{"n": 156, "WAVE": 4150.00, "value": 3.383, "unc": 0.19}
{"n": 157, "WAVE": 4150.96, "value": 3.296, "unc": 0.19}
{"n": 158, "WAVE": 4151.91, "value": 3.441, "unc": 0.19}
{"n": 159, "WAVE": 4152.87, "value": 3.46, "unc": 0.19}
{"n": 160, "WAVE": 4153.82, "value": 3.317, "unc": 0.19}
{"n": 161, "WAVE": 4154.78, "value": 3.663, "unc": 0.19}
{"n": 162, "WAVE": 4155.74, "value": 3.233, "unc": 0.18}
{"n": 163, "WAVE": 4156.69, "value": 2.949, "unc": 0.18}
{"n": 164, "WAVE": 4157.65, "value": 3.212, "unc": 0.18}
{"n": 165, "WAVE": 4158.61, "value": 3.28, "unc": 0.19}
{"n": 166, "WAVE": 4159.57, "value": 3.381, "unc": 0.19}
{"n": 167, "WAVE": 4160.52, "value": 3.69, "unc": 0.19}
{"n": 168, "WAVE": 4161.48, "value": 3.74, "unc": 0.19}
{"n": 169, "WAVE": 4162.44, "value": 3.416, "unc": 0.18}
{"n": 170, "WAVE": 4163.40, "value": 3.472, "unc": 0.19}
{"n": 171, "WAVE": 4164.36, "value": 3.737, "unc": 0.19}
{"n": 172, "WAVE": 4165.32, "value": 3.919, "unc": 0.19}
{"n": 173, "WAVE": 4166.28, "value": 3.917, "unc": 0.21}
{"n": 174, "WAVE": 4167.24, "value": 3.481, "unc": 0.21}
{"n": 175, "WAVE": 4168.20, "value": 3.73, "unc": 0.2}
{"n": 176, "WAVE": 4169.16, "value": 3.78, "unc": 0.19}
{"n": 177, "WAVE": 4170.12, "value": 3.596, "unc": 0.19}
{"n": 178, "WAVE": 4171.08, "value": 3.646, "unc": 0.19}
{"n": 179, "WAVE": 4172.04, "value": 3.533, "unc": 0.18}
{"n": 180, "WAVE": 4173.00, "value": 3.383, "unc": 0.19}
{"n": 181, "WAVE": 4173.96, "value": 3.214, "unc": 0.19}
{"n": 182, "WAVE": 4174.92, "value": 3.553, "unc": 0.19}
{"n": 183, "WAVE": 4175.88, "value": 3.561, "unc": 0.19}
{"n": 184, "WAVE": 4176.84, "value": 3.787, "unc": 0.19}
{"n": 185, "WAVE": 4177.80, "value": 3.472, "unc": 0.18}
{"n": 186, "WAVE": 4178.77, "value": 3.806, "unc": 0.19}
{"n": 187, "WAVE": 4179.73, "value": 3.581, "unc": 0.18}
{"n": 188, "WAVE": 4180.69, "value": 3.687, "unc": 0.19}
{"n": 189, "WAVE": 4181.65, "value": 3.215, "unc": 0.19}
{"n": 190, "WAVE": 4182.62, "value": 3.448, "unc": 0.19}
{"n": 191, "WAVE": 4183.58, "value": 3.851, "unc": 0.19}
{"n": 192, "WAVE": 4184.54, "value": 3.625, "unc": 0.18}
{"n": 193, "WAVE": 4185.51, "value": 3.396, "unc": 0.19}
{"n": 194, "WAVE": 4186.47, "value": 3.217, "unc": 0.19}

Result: 1.81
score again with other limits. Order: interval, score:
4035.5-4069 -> 1.90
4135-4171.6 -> 1.86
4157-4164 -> 1.85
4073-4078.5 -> 1.84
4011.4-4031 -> 1.91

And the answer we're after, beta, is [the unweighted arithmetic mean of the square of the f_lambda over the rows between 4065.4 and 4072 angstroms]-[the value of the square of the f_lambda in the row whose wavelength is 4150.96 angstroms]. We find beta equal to 2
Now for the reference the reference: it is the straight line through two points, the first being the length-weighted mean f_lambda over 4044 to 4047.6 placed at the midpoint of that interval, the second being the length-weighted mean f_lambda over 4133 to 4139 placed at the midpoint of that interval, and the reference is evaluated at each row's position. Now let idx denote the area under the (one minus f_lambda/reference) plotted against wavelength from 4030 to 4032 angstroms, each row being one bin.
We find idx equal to 0.16 angstroms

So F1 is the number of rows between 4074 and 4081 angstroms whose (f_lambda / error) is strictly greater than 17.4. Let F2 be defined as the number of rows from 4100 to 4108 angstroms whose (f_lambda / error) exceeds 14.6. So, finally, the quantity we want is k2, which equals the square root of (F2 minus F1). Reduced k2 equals 2.2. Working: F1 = 0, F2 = 5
